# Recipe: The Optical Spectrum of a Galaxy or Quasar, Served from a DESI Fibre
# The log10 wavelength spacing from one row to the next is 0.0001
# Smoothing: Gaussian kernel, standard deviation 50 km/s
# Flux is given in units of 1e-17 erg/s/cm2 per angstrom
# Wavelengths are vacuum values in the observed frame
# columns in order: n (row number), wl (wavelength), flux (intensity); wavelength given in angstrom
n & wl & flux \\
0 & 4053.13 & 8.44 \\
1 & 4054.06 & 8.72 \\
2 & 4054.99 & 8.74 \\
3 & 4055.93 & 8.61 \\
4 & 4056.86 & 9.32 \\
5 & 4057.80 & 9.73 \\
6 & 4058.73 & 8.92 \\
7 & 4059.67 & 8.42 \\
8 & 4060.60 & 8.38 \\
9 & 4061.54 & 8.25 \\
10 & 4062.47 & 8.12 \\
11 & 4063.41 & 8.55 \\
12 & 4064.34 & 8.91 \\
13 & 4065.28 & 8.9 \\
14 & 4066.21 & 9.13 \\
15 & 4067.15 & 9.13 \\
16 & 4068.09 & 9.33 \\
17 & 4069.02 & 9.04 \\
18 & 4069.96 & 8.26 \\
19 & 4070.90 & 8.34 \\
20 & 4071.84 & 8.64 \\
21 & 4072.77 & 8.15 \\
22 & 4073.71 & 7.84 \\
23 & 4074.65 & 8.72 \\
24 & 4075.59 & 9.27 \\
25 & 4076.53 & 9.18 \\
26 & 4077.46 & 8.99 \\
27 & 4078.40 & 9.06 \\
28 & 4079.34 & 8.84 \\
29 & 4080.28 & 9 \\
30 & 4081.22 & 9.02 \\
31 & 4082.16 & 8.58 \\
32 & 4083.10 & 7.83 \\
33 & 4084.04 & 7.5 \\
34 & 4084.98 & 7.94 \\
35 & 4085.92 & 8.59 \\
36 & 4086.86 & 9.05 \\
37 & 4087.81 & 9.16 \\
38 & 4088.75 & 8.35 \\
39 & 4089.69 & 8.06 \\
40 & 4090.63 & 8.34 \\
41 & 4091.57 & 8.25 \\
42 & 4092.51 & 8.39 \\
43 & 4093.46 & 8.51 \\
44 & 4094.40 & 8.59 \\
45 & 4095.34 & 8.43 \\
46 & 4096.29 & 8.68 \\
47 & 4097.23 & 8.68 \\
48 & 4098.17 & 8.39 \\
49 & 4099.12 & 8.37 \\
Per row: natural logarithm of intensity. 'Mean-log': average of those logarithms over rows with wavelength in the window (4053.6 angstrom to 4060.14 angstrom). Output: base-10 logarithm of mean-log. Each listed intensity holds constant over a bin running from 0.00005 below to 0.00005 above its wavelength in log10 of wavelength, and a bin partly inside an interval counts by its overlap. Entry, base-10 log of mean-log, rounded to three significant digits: 0.340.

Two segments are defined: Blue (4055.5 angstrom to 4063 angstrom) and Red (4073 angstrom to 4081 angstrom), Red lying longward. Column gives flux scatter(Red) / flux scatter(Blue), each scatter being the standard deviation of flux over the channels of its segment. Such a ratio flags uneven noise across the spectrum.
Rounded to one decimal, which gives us 0.8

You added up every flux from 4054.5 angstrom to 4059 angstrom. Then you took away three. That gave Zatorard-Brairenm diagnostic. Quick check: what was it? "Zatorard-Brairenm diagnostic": 42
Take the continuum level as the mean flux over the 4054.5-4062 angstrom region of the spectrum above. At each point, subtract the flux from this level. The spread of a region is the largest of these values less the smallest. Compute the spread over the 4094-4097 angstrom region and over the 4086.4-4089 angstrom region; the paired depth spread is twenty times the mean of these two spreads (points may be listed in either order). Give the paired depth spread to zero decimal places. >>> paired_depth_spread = 11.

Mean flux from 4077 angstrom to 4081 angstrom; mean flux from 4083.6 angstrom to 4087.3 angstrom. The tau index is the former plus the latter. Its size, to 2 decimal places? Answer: 17.24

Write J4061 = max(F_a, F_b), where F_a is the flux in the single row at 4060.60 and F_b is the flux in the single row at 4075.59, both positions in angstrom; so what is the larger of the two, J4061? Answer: 9.3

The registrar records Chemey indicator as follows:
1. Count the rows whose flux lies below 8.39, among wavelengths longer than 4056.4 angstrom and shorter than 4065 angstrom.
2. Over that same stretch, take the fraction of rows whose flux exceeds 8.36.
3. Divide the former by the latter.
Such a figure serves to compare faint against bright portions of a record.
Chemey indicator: 3.9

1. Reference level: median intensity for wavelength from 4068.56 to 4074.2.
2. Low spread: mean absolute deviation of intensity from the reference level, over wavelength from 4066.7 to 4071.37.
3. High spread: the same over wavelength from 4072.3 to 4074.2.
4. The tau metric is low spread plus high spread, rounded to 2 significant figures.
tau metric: 0.84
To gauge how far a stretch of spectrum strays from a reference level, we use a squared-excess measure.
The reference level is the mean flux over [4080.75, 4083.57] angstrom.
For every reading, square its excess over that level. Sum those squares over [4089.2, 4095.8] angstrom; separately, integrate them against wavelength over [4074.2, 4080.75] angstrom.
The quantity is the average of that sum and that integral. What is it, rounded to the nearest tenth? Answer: 1.2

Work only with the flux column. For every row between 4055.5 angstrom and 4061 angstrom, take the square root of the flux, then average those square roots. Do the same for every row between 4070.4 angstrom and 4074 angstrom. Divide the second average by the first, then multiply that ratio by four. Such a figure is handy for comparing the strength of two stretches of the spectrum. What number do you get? 3.85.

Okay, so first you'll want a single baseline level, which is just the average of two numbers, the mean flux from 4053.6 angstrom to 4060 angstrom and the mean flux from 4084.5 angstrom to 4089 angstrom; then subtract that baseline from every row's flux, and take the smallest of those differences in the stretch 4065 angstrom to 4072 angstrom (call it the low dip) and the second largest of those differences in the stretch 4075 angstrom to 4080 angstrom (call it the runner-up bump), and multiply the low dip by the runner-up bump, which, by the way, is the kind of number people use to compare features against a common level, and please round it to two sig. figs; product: -0.21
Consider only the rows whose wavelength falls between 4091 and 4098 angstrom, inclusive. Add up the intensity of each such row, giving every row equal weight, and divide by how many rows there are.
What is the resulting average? 8.50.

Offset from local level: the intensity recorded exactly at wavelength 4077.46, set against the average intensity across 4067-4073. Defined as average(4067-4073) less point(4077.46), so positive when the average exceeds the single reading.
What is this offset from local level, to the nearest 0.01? -0.29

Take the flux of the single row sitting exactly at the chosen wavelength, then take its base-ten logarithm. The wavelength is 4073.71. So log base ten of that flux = 0.894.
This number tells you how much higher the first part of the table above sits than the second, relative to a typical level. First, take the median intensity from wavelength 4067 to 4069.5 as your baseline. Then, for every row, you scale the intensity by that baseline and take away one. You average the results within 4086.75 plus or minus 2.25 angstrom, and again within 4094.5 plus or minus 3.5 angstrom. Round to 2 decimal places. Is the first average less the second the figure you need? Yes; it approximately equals 0.01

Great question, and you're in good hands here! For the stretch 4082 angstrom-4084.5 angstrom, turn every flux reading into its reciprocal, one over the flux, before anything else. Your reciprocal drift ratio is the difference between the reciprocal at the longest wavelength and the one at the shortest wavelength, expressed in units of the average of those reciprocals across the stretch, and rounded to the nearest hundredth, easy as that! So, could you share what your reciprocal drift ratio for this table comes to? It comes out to 0.13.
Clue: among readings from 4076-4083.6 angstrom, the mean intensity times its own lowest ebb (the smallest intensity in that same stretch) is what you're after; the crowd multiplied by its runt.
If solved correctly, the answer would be 69.0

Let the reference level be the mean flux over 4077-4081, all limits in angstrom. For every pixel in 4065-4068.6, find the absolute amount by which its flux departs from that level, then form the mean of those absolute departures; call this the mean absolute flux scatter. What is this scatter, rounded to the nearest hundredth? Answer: 0.19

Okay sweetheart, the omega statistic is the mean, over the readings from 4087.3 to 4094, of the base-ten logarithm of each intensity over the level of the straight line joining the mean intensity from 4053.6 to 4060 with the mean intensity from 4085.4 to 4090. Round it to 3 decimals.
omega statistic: -0.009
